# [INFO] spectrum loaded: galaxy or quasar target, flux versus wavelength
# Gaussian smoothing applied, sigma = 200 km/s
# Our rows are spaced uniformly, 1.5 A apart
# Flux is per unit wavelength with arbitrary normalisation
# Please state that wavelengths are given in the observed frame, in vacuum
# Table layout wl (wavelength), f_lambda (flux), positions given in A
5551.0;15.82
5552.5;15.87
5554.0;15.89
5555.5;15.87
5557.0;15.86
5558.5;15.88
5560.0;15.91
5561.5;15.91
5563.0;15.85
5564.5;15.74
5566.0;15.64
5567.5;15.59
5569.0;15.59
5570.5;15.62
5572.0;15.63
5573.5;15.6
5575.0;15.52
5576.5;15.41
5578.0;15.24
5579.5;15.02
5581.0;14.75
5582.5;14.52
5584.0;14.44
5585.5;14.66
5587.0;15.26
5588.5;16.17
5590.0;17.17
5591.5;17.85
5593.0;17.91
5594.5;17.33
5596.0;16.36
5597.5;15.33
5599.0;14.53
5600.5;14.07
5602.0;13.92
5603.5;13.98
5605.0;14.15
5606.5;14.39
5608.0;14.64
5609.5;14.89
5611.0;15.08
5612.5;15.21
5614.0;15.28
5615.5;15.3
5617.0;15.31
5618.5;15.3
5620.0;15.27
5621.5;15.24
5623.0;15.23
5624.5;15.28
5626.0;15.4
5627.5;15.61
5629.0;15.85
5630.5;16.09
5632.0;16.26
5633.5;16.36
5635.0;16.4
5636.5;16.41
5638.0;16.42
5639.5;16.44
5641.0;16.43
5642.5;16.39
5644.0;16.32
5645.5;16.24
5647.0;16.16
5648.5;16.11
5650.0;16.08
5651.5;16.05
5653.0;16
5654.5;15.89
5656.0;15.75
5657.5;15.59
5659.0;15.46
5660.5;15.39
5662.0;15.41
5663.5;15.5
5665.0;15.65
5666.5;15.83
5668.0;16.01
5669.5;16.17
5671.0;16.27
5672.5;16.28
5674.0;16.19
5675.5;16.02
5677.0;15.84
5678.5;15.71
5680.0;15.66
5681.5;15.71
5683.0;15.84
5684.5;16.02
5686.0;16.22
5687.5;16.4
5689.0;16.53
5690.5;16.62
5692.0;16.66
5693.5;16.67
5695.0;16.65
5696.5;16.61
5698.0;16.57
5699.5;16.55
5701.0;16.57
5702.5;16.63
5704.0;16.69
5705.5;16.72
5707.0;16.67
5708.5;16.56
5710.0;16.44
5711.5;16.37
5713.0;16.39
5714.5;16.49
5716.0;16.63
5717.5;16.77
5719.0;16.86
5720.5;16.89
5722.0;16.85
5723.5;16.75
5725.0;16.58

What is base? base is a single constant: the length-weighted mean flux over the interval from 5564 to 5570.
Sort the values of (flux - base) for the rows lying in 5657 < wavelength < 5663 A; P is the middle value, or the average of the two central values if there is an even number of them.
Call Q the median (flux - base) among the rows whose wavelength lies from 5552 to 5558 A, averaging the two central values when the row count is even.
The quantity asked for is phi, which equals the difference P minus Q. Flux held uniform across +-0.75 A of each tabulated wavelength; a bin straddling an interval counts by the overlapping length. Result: -0.4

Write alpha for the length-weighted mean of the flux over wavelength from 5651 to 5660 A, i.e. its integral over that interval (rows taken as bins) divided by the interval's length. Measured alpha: 15.8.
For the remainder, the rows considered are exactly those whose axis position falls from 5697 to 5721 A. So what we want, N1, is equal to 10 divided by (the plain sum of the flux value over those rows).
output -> 0.038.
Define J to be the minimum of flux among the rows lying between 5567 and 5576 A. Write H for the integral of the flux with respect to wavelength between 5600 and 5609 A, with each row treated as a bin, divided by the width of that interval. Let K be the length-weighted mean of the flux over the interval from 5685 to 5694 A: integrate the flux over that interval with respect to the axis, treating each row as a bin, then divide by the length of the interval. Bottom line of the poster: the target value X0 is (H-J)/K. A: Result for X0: -0.08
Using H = 14.2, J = 15.52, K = 16.5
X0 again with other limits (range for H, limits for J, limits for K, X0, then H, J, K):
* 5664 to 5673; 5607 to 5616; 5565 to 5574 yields 0.09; 16.0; 14.64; 15.6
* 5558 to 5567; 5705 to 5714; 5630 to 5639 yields -0.03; 15.8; 16.37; 16.3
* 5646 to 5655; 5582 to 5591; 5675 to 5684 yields 0.10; 16.1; 14.44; 15.8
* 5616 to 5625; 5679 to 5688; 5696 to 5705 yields -0.02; 15.3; 15.66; 16.6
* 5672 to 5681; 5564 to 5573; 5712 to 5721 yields 0.02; 15.9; 15.59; 16.7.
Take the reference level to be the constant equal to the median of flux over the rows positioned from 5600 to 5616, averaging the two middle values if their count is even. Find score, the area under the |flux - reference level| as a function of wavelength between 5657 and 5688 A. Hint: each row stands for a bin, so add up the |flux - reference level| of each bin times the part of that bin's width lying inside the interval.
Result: 38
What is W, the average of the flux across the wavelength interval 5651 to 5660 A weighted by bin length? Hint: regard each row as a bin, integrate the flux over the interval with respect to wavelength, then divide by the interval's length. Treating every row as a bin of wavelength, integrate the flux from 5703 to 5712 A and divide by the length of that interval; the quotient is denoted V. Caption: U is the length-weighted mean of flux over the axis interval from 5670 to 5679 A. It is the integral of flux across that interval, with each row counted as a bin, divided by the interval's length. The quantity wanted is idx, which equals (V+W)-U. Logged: 16.29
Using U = 16.1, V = 16.6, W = 15.8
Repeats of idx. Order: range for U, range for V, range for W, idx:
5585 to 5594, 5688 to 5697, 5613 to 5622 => 15.32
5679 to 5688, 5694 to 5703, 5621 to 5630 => 16.10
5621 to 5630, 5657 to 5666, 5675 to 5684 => 15.84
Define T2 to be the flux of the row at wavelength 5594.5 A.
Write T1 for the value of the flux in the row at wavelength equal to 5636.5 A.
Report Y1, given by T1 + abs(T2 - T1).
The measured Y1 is 17.3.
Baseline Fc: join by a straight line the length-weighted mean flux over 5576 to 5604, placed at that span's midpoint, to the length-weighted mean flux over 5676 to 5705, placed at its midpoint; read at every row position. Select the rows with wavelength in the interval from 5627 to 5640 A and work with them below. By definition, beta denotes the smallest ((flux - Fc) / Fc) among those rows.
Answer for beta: -0.01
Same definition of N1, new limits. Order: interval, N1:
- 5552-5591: 0.025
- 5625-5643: 0.052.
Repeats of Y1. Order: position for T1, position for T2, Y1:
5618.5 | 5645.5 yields 16.2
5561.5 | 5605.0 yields 17.7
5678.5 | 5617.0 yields 16.1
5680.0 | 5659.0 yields 15.9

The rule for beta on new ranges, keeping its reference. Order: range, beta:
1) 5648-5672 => -0.04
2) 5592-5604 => -0.11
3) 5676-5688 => -0.04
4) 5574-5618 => -0.11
